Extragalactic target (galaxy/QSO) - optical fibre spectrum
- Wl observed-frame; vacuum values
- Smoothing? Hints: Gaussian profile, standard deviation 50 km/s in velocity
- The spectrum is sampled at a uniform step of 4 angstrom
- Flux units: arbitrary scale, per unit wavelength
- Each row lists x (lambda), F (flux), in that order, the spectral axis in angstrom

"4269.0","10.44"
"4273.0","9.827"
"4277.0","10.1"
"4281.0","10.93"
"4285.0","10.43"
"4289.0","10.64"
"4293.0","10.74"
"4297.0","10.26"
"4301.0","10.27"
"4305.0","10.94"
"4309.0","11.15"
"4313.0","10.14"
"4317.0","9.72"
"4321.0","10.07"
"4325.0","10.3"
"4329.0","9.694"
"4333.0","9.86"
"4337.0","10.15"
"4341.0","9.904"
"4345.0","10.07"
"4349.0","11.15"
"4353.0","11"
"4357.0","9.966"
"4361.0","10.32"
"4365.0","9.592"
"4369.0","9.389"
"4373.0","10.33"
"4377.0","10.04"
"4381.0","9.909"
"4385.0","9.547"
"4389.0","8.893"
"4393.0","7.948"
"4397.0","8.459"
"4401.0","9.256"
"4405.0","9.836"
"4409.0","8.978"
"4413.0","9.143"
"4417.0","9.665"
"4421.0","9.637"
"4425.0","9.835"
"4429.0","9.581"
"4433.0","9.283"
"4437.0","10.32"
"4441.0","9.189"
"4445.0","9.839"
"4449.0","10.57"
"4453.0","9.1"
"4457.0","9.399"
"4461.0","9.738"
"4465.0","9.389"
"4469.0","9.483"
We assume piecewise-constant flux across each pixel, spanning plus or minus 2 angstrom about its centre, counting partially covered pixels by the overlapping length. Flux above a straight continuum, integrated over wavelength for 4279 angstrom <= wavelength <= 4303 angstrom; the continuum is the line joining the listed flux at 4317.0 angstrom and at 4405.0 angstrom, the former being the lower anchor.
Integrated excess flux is 20.6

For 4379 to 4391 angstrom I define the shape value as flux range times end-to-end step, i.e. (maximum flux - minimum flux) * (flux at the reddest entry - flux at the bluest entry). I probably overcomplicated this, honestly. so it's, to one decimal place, -1.0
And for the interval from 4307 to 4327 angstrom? -1.2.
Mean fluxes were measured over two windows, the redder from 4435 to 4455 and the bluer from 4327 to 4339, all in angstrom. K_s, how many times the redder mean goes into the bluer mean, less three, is -1.99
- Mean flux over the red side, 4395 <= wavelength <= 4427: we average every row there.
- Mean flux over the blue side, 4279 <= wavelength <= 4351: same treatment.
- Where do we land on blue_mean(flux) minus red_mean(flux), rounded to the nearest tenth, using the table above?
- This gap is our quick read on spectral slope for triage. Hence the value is 1.0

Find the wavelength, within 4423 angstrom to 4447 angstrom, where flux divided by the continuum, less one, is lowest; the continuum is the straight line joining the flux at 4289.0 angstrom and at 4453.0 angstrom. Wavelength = 4441.0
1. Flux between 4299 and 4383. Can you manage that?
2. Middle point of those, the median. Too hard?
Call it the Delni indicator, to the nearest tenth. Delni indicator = 10.1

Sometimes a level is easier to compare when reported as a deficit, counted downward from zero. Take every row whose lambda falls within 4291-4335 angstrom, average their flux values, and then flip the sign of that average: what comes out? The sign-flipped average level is -10.3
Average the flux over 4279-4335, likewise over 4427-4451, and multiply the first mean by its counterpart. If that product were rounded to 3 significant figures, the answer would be 102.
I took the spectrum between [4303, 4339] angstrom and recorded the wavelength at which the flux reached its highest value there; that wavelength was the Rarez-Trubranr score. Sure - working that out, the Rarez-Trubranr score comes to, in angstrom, 4309.0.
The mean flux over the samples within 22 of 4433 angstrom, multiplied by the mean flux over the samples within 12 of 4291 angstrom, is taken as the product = 102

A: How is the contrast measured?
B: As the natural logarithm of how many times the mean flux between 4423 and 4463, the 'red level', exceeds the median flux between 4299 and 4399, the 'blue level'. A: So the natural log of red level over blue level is -0.036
